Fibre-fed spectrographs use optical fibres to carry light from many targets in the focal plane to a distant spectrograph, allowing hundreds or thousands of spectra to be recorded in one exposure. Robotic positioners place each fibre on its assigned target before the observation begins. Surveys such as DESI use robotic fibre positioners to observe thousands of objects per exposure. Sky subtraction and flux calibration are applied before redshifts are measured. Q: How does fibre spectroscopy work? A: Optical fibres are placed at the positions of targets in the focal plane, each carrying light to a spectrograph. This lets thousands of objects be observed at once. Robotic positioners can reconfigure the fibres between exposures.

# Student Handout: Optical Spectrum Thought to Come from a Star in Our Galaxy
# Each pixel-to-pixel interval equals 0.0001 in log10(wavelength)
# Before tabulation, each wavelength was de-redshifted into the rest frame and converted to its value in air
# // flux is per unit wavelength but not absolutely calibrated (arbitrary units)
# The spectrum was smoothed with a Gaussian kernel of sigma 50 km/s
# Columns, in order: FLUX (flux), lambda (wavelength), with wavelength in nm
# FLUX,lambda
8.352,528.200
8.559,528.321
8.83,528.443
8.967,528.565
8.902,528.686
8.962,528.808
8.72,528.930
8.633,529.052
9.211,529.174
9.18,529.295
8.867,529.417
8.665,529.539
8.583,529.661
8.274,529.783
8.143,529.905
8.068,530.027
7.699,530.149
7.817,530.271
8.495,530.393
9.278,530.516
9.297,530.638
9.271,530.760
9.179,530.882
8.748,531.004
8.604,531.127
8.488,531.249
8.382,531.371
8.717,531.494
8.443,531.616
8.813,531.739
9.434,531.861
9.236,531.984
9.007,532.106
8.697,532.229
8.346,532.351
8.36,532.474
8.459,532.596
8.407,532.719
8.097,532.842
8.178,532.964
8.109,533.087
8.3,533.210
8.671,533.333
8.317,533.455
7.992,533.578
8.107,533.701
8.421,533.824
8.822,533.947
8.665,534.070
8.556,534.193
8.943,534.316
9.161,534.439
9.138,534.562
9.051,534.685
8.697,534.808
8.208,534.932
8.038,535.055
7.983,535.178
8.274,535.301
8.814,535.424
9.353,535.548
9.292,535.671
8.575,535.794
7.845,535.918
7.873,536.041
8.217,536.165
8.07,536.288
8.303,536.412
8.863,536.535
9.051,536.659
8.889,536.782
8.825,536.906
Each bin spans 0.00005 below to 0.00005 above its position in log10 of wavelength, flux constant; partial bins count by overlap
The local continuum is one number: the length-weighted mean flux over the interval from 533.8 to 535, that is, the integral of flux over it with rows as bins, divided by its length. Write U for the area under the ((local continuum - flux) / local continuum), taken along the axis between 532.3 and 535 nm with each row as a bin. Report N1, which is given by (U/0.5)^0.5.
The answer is 0.41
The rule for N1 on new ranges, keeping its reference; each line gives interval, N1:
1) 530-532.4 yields 0.18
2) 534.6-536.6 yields 0.37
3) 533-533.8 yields 0.31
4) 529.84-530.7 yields 0.27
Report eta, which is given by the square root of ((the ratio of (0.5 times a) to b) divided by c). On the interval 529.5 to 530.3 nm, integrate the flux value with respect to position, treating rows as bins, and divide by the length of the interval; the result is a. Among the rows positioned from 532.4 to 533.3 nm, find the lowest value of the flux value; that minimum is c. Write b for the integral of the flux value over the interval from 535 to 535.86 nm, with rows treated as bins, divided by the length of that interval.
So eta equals 0.242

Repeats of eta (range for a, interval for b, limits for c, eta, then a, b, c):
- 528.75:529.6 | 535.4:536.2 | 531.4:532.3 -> 0.248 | 8.9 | 8.56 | 8.443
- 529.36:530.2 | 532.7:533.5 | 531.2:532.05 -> 0.245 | 8.3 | 8.30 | 8.382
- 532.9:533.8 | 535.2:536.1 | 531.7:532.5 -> 0.240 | 8.3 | 8.55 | 8.346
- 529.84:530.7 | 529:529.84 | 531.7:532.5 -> 0.239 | 8.4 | 8.78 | 8.346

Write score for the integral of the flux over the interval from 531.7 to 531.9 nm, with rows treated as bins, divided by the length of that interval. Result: 9.1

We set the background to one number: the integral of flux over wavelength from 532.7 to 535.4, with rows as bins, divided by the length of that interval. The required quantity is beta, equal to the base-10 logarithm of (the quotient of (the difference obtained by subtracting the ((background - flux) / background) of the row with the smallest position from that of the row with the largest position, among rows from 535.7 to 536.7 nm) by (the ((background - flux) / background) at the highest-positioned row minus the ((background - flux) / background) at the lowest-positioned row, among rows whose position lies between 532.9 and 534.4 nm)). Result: -0.2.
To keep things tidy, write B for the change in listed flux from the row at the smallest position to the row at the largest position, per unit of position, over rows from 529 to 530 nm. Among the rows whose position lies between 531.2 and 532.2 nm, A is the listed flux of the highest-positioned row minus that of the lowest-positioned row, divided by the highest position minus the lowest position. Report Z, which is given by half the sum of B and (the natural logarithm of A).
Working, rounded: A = 0.61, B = -0.6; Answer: -0.54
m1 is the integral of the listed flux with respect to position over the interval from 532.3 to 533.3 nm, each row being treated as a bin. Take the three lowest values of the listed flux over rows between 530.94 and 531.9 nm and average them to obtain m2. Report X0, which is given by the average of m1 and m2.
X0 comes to 8.36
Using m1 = 8.3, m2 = 8.44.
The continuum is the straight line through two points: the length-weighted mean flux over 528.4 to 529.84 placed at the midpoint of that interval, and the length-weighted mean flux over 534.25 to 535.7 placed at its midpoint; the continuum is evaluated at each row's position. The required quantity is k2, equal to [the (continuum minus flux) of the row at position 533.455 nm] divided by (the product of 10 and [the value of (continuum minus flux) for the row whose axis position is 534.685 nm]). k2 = -0.14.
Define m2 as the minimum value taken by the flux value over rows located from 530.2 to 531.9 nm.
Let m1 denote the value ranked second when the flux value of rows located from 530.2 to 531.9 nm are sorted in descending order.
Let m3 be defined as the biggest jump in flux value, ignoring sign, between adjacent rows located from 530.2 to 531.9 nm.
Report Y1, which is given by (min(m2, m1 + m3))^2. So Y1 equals 61.1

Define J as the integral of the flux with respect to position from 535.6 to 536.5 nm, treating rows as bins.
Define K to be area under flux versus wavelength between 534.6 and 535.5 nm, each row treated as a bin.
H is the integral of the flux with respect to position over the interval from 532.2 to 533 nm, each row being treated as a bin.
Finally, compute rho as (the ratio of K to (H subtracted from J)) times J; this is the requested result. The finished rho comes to 70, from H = 6.7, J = 7.51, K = 7.6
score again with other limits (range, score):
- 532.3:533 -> 8.3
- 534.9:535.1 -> 8.1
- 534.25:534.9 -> 9.0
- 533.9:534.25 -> 8.7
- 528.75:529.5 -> 8.9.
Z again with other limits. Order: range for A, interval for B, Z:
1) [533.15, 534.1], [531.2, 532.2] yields -0.13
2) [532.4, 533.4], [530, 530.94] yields 0.14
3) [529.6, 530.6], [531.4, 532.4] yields -0.32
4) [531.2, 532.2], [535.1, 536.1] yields -0.31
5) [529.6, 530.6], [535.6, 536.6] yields -0.35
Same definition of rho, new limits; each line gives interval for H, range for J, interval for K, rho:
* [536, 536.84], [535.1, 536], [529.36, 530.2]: 92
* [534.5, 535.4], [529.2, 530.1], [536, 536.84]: 1029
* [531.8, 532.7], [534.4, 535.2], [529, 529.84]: -51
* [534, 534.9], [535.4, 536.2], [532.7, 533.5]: -40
